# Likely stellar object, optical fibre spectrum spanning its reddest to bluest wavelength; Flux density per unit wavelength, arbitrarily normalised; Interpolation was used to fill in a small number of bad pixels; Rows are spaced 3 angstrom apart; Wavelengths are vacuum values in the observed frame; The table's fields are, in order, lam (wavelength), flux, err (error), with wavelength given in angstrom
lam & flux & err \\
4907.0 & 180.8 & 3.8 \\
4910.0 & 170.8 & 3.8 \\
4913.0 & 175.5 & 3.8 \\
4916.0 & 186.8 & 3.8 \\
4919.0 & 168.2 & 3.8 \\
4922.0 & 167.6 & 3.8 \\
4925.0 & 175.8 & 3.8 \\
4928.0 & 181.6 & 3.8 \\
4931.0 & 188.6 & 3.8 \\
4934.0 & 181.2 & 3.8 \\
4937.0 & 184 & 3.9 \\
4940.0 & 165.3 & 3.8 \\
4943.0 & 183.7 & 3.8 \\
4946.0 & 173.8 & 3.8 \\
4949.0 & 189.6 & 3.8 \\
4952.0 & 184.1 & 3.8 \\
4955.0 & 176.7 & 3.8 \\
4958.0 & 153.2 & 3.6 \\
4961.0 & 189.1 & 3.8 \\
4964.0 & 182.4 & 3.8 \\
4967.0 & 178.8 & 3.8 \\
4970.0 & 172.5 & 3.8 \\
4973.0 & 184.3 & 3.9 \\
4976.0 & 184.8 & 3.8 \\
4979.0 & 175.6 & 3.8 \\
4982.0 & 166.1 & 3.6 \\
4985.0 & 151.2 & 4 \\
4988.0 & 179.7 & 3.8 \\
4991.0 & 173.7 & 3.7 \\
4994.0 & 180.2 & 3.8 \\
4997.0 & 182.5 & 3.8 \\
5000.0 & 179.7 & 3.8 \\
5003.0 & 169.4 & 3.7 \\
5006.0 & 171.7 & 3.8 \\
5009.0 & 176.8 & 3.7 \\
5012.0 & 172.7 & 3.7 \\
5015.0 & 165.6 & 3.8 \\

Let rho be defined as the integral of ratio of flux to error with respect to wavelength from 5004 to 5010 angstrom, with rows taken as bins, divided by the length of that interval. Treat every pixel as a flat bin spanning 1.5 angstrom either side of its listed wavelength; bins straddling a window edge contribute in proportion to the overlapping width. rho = 46.32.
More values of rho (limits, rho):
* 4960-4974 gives 47.42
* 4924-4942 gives 47.07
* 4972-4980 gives 47.45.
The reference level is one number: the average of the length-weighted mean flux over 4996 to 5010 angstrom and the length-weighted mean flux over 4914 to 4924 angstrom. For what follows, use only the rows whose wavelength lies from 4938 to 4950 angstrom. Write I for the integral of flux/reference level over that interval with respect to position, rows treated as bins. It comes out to 12.2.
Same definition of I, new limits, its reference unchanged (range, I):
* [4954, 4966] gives 12.0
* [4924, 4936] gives 12.5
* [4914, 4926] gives 12.0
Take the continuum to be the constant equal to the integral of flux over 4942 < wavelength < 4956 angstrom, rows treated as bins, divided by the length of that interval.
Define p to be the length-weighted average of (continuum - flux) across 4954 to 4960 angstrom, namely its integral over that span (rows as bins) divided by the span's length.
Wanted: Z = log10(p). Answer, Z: 1.2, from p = 16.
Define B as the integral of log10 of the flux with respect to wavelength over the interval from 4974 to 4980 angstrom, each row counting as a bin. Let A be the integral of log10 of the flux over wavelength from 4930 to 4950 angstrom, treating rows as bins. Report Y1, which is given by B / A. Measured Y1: 0.3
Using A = 45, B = 14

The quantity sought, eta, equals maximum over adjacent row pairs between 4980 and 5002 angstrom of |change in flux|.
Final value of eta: 28.5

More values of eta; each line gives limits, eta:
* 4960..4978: 11.8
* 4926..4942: 18.7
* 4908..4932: 18.6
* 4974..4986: 14.9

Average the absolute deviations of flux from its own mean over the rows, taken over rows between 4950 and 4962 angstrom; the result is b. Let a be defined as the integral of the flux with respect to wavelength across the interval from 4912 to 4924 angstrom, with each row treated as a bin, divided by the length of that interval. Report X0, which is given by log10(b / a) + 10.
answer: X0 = 8.811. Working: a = 175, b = 11.3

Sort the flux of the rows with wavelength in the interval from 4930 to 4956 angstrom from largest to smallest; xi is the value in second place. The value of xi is 188.6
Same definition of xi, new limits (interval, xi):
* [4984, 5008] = 180.2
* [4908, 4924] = 175.5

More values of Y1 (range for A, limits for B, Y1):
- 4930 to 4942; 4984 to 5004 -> 1.7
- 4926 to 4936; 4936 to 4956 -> 2.0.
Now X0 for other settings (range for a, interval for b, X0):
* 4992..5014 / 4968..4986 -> 8.718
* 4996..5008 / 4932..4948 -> 8.564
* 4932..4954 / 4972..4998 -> 8.635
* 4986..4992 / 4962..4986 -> 8.682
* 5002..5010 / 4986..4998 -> 8.188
